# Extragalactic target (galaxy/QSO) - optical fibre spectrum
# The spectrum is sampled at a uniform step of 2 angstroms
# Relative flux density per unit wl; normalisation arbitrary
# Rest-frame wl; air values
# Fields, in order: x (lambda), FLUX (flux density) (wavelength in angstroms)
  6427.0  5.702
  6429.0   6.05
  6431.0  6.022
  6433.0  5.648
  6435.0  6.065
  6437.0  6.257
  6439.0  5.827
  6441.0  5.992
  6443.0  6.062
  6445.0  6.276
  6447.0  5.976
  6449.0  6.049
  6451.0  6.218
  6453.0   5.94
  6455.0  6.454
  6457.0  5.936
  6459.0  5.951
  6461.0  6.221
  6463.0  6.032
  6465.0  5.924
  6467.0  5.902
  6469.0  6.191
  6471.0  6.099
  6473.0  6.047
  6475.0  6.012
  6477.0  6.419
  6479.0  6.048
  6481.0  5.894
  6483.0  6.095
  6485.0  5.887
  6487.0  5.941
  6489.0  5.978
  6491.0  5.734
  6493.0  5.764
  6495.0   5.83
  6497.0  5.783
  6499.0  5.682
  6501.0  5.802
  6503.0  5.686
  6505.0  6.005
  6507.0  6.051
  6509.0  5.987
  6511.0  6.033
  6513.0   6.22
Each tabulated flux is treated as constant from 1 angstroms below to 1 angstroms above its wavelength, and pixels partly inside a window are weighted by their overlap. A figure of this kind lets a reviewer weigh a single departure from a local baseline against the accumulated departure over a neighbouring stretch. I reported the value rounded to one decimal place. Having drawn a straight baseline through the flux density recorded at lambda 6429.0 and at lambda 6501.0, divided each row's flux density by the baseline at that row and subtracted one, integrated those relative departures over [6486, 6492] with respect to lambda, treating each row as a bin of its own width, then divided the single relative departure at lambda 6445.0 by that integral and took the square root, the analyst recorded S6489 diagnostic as 1.1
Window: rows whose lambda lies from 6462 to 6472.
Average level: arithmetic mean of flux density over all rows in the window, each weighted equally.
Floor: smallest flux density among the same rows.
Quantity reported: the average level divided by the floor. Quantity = 1.022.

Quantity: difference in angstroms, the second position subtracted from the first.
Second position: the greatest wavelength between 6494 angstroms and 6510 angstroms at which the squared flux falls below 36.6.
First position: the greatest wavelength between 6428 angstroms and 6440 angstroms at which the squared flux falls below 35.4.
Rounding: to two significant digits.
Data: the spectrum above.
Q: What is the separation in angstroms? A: -70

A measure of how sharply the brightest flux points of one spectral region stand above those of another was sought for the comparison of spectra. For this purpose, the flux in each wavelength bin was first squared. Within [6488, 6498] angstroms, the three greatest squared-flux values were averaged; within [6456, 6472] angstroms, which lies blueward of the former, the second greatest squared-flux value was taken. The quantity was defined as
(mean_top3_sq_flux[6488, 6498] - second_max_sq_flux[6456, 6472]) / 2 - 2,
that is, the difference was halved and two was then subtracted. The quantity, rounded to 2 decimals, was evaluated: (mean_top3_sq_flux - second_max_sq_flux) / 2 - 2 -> -3.97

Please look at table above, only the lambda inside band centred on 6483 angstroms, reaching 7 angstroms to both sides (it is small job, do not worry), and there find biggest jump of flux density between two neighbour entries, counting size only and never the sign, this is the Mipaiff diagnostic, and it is 0.37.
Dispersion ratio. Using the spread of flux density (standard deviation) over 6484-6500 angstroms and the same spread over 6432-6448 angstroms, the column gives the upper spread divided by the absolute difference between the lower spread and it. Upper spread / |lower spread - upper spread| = 1.0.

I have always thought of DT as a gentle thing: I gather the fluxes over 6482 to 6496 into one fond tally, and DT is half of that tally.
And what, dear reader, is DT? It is 20.6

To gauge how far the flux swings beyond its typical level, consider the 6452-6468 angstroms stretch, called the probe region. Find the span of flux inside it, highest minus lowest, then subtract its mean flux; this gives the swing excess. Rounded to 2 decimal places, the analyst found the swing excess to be -5.49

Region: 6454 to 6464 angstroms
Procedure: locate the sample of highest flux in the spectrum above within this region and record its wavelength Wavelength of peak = 6455.0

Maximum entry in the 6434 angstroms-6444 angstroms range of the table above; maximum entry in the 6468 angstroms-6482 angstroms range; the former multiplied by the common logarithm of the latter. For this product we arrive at 5.05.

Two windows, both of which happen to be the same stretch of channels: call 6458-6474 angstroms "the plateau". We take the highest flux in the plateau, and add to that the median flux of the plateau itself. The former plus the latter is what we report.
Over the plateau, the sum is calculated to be 12.3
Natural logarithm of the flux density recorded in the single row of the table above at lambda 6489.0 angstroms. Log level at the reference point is 1.79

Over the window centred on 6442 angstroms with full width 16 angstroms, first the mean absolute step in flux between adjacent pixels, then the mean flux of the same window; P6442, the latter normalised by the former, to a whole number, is 29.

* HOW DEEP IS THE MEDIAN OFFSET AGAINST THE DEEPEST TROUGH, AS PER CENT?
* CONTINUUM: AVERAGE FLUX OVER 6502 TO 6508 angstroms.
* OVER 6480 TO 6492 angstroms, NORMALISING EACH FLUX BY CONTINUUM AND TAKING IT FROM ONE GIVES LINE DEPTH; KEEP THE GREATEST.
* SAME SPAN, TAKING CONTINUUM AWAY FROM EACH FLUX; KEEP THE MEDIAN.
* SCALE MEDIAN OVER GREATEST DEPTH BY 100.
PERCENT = 11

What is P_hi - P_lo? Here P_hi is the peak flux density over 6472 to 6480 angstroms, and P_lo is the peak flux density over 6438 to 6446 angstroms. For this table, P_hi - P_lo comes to 0.14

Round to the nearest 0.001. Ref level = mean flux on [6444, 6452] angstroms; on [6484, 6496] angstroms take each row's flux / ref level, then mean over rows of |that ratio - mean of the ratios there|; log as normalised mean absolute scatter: 0.013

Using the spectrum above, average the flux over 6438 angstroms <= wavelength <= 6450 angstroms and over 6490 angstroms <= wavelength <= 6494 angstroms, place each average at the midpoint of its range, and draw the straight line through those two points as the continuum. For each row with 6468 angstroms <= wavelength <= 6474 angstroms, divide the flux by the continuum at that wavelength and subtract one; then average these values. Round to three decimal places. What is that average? 0.041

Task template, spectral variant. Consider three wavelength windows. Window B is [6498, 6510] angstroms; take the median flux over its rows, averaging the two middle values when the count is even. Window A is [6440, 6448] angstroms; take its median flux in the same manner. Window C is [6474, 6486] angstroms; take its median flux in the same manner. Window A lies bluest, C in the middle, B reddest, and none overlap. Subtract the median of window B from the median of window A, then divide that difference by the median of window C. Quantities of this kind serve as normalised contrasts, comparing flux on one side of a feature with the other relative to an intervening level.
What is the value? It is 0.022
